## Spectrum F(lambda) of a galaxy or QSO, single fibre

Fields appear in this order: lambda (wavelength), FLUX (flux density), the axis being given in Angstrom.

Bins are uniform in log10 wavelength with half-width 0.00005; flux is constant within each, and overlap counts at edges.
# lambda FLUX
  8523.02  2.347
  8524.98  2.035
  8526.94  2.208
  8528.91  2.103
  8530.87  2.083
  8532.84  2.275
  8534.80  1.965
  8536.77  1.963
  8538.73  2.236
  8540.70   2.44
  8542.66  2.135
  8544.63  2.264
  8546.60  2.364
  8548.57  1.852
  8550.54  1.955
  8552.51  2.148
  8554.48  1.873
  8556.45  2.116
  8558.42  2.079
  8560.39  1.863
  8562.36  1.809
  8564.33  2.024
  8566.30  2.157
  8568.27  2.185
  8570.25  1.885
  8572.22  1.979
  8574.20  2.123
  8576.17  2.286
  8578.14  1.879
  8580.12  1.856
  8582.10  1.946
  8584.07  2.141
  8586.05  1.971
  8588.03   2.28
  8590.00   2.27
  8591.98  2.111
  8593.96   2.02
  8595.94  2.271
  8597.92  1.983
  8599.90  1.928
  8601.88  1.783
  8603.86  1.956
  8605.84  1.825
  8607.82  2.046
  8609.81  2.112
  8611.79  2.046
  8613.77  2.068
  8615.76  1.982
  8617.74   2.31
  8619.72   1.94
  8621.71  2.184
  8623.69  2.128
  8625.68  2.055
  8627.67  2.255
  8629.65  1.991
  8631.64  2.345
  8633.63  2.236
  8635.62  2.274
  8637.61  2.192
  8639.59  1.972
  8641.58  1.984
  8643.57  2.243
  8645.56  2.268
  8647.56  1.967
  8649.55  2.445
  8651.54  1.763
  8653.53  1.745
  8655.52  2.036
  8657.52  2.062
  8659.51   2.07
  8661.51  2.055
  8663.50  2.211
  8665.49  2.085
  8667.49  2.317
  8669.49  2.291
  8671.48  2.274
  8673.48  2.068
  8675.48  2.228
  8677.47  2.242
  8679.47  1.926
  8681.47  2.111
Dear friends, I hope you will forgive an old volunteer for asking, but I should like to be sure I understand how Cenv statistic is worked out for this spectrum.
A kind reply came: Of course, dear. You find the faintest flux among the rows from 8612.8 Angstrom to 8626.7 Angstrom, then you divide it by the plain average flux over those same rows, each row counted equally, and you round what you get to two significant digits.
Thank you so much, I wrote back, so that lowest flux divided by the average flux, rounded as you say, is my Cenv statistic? 0.93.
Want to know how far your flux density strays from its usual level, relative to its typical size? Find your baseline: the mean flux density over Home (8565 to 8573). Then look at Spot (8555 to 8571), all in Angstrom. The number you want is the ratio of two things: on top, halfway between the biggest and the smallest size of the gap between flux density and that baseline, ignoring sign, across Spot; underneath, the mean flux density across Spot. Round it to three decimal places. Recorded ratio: 0.067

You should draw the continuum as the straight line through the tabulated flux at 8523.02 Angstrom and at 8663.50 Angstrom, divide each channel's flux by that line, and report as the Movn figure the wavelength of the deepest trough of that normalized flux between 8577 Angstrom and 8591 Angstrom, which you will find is 8580.12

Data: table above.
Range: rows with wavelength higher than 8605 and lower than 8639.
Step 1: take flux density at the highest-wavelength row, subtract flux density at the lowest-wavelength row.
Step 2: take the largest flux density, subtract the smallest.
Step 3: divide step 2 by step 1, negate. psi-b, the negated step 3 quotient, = -1.4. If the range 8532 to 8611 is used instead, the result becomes 4.0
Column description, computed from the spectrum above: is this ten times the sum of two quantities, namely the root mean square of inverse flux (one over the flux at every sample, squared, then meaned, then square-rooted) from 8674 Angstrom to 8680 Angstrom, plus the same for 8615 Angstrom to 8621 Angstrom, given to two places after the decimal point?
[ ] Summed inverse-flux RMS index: 9.58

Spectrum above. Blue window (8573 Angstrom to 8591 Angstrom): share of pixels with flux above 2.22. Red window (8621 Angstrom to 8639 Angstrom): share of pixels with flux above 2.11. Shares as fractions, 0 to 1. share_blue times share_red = 0.26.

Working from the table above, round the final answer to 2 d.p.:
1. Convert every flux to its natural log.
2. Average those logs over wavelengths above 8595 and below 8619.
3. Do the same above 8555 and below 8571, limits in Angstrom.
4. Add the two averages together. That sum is 1.40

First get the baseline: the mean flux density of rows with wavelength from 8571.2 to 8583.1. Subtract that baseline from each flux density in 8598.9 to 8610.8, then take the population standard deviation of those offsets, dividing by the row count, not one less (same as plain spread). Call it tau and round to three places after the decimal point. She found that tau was 0.115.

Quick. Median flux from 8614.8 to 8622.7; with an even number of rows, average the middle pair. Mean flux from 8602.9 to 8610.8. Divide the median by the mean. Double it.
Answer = 2.10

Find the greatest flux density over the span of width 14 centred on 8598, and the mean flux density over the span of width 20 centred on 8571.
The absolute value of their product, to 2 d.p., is 4.58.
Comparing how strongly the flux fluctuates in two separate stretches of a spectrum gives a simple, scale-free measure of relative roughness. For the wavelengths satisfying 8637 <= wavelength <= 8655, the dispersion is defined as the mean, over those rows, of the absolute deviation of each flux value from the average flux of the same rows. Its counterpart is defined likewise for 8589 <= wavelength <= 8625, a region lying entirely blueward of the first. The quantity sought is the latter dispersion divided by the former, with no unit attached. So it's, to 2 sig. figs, 0.58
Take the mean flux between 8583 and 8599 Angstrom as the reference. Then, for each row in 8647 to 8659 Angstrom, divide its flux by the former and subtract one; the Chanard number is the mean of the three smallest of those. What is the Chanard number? -0.14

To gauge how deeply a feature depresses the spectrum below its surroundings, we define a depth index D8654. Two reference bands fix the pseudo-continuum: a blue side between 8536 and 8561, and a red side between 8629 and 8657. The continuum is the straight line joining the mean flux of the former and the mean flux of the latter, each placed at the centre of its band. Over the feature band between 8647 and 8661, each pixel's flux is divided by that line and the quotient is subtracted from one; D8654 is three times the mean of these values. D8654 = 0.13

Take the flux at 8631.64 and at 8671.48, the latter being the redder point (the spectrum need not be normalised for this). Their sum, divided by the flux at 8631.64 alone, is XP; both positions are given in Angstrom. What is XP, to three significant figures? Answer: 1.97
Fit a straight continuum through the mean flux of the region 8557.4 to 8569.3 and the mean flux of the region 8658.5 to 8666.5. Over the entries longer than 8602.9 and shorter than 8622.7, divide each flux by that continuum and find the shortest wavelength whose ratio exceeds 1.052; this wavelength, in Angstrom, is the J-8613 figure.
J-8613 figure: 8617.74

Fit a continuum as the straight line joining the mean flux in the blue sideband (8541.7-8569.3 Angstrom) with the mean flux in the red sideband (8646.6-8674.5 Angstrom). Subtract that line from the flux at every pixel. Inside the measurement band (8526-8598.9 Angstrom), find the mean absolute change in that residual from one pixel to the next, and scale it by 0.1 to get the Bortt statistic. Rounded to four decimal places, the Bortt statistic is 0.0176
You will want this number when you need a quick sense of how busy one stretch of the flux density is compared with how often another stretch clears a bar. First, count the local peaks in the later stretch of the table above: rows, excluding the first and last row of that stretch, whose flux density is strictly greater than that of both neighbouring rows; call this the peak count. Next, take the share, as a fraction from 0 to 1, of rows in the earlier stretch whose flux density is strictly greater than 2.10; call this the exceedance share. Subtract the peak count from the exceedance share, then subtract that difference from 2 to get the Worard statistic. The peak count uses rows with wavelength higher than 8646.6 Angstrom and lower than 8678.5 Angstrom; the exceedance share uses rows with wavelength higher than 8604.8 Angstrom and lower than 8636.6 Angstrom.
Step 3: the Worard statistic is 5.50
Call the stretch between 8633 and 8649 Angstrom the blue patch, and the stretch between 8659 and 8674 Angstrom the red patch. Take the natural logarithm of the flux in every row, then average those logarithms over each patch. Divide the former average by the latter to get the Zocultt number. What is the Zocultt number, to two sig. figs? 0.98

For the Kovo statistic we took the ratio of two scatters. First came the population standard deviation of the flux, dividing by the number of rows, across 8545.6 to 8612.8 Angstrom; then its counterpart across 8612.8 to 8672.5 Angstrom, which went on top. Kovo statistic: 1.08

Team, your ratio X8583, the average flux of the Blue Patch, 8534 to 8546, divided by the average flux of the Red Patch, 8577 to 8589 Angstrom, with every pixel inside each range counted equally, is 1.08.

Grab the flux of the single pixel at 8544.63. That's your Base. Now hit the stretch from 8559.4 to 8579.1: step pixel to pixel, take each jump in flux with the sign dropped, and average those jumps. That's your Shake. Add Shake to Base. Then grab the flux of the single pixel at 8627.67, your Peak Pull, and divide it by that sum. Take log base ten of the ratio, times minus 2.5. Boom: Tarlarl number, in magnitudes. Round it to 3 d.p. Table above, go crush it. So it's 0.083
